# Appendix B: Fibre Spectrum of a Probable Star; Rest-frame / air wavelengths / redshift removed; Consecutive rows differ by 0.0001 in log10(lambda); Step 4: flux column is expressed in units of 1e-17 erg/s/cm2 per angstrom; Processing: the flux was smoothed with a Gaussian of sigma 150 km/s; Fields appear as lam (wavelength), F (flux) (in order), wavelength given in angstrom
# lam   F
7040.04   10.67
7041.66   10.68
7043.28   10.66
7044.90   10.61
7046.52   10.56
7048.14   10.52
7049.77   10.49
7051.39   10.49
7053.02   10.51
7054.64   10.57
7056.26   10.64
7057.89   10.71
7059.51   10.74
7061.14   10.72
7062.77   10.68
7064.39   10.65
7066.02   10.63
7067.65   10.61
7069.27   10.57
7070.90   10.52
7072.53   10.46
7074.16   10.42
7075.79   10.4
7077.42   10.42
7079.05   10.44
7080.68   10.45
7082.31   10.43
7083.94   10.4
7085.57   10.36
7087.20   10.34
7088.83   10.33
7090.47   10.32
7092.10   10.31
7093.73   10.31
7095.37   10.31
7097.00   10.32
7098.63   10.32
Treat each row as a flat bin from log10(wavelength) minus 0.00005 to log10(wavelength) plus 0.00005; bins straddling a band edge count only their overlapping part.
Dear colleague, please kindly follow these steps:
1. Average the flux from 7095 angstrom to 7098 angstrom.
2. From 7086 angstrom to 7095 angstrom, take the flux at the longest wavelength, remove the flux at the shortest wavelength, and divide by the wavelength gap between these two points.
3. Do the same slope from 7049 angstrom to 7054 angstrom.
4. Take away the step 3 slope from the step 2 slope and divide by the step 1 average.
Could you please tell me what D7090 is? -0.0010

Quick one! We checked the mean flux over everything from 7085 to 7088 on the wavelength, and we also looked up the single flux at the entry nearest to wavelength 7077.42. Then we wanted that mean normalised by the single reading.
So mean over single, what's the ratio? 0.99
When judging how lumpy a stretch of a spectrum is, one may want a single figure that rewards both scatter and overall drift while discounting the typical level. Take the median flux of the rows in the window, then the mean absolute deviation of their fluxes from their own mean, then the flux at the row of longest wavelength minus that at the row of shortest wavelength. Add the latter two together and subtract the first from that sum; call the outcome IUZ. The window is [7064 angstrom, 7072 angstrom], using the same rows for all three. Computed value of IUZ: -10.70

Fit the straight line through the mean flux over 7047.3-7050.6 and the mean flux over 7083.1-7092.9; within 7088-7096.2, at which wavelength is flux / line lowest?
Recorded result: 7092.10 angstrom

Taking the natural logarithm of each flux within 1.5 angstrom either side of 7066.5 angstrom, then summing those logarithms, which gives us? 4.73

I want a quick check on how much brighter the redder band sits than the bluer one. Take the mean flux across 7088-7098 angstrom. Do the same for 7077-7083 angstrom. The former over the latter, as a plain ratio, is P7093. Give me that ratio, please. 0.9887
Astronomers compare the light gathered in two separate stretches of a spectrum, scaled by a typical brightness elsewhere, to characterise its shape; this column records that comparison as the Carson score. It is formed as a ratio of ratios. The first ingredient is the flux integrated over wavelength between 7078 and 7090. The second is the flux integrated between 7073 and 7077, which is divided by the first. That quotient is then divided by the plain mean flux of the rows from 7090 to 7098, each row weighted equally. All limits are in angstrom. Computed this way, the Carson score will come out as 0.03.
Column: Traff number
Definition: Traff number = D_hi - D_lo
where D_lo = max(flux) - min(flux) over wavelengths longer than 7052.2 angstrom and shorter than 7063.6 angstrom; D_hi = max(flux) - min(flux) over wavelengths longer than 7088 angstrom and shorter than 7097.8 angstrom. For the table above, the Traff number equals -0.21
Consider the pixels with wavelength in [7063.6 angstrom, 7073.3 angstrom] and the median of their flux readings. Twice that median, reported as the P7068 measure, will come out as 21.2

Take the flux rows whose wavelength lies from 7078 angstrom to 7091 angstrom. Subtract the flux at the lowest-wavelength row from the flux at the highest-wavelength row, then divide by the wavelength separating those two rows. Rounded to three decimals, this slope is -0.011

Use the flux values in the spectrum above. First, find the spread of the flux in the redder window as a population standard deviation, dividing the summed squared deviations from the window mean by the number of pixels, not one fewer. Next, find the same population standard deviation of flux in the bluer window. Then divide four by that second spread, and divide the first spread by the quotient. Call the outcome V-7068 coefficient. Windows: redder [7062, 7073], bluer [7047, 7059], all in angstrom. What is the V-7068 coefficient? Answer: 0.0014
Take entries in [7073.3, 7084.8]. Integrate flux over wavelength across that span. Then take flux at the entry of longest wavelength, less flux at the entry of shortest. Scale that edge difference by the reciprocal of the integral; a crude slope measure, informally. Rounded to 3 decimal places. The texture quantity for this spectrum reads 0.000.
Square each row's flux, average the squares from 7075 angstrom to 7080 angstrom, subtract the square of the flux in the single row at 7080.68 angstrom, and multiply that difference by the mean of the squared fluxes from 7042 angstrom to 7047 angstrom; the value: -70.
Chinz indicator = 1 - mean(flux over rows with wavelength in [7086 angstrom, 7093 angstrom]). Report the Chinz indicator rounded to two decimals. -9.33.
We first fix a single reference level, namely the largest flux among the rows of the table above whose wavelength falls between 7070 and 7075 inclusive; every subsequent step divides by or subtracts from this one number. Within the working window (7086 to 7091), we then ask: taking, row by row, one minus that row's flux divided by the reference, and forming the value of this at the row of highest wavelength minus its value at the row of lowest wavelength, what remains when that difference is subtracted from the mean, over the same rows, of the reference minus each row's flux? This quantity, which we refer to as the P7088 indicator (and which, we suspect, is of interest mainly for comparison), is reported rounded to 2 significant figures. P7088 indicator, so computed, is 0.19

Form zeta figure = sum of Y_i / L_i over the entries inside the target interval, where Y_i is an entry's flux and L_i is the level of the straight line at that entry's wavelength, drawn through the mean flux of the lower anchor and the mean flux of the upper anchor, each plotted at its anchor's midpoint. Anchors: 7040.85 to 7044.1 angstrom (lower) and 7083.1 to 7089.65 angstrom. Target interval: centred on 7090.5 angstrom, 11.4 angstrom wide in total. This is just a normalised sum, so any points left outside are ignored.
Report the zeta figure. 7.00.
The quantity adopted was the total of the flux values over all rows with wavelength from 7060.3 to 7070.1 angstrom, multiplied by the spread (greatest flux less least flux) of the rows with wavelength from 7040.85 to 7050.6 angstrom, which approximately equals 12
